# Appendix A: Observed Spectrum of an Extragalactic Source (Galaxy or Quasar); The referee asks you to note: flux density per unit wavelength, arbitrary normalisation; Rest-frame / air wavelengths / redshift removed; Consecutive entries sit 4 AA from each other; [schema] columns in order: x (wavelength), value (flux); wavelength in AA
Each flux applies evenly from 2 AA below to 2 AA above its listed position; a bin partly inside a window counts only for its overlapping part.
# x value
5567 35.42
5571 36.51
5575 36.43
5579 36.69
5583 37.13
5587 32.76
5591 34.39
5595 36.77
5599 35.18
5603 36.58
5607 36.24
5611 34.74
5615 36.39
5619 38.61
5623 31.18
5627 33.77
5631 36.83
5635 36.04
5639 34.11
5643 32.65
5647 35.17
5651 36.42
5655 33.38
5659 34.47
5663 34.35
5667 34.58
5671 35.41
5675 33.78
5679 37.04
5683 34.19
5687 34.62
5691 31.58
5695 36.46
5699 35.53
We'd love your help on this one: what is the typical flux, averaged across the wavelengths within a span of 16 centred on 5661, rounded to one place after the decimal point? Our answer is 34.2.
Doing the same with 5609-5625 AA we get 35.2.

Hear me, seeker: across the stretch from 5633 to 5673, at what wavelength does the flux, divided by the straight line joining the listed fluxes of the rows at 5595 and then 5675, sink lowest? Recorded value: 5643 AA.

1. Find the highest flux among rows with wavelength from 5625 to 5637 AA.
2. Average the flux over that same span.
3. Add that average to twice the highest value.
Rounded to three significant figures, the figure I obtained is 109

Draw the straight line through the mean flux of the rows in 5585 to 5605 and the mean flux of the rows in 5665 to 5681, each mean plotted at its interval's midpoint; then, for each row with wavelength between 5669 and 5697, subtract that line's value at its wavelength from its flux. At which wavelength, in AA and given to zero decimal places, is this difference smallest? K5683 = 5691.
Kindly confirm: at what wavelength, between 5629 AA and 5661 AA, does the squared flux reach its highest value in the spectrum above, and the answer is 5631 AA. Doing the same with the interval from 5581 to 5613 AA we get 5583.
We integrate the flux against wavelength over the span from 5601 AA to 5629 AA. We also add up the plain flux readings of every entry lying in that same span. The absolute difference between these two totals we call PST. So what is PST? 743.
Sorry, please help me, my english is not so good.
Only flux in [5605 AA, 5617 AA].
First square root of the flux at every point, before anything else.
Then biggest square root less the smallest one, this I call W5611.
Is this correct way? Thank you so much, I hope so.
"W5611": 0.14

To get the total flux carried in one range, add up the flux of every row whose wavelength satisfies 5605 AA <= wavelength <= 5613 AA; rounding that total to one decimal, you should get 71.0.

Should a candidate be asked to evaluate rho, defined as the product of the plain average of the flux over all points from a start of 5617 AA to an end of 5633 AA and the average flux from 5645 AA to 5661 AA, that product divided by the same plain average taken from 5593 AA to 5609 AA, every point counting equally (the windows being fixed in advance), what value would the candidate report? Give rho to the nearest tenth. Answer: 33.8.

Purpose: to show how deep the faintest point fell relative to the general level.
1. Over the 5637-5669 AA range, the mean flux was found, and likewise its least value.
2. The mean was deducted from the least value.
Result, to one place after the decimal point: -1.7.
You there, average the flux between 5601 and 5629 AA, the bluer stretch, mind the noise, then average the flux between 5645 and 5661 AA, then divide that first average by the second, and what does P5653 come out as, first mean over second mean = 1.01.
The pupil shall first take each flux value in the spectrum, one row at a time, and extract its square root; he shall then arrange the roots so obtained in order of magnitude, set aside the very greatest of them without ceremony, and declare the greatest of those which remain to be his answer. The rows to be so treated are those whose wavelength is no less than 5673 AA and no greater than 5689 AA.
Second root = 5.88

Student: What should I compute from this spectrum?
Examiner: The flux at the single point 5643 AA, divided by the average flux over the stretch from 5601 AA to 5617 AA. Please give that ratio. 0.907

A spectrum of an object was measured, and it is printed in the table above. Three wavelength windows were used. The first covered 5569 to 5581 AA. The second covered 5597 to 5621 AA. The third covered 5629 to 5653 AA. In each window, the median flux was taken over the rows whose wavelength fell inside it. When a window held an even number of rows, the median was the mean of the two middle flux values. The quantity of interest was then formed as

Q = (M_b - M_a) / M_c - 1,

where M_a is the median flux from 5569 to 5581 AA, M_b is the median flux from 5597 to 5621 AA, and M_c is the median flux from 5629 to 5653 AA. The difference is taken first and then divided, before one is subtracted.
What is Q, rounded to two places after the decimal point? -1.01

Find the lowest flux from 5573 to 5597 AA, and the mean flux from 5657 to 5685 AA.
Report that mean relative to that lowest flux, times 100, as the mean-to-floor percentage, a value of 106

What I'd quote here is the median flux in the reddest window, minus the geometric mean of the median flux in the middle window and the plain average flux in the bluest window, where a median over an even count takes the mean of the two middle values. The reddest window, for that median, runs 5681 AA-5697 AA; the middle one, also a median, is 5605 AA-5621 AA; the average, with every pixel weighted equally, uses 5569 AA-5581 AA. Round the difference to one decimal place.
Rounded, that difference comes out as -2.0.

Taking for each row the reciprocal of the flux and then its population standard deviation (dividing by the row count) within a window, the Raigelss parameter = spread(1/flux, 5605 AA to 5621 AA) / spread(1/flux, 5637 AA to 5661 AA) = 1.0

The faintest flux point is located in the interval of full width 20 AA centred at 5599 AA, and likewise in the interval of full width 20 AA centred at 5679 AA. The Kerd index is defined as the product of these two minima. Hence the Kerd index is 1162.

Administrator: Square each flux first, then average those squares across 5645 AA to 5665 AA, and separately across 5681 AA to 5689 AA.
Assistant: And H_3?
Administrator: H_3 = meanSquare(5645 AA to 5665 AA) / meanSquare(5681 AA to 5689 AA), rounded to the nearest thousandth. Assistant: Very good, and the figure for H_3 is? 1.021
